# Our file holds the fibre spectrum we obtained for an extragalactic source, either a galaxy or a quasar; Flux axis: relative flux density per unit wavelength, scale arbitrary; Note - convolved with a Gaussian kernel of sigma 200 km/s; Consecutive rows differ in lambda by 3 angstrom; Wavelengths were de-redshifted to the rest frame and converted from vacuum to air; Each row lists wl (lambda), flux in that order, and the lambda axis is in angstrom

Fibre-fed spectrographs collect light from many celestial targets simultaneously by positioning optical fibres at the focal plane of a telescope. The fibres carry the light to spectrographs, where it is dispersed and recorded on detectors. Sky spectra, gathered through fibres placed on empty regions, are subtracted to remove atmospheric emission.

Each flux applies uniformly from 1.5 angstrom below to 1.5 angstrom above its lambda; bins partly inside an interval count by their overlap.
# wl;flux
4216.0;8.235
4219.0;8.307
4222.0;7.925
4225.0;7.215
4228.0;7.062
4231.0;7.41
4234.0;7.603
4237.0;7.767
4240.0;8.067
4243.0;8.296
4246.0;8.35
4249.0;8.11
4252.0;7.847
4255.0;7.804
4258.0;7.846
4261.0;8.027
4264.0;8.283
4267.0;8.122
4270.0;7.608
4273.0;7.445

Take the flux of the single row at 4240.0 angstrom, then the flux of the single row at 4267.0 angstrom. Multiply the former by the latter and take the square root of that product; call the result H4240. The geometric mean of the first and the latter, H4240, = 8.09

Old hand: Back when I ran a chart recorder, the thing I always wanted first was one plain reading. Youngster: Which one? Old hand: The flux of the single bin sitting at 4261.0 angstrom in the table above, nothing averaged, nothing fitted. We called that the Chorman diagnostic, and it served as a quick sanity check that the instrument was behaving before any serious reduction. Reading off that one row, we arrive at 8.027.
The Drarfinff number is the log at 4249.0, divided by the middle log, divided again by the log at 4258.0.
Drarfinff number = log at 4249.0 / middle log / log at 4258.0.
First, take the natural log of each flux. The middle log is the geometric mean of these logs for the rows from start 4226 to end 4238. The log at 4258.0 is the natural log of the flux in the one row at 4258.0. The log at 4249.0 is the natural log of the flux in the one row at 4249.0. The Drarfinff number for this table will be 0.506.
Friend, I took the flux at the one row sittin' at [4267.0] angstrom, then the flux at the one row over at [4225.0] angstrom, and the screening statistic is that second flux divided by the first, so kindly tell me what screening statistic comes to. 0.89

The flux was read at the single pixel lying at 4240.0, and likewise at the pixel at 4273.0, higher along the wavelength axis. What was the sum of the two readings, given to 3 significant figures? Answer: 15.5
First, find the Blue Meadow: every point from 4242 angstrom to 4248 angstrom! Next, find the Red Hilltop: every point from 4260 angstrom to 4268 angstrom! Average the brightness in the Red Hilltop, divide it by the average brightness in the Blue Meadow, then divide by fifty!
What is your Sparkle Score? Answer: 0.0196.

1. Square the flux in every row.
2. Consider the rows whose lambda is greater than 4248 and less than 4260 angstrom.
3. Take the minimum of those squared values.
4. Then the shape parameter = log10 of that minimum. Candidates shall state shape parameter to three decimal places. 1.785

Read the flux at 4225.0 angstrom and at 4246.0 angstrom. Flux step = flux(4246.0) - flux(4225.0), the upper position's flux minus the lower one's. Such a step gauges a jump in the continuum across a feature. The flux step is 1.1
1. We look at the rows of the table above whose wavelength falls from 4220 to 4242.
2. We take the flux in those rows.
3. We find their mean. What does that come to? 7.6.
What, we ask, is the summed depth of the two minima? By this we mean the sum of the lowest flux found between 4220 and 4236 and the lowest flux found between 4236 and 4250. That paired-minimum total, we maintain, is 14.8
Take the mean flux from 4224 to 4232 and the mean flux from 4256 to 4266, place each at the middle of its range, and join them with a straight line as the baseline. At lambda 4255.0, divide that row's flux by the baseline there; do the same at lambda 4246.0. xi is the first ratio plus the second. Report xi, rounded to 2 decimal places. 2.08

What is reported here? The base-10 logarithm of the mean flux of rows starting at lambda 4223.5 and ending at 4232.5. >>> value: 0.86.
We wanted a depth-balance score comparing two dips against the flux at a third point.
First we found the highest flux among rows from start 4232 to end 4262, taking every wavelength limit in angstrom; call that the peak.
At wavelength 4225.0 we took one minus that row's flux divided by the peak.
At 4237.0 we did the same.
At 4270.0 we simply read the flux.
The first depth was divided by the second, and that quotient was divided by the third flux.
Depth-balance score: 0.26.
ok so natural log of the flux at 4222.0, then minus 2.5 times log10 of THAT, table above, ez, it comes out -0.79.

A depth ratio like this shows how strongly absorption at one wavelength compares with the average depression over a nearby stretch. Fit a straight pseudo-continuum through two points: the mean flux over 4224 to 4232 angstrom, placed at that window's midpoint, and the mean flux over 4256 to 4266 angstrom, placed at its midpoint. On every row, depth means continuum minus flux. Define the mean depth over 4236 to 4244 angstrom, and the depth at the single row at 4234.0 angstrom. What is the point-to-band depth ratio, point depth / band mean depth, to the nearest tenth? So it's 0.4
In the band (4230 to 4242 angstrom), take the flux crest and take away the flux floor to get 0.66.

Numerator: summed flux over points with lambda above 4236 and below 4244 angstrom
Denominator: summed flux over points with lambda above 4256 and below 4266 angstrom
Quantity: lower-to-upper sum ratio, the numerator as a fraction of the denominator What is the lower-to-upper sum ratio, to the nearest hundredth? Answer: 1.00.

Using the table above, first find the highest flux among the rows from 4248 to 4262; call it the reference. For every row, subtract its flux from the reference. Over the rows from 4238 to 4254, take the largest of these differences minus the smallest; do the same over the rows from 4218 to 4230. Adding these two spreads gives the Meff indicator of 1.7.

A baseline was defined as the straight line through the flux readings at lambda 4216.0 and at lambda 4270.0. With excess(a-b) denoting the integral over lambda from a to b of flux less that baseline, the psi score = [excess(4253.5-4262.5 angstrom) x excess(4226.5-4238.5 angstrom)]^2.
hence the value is 83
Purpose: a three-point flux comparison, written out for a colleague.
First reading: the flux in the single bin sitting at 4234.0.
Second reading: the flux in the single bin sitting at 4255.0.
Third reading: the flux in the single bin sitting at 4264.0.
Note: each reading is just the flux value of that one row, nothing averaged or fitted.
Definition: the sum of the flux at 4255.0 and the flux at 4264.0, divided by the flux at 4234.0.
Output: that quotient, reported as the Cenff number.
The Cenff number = 2.12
